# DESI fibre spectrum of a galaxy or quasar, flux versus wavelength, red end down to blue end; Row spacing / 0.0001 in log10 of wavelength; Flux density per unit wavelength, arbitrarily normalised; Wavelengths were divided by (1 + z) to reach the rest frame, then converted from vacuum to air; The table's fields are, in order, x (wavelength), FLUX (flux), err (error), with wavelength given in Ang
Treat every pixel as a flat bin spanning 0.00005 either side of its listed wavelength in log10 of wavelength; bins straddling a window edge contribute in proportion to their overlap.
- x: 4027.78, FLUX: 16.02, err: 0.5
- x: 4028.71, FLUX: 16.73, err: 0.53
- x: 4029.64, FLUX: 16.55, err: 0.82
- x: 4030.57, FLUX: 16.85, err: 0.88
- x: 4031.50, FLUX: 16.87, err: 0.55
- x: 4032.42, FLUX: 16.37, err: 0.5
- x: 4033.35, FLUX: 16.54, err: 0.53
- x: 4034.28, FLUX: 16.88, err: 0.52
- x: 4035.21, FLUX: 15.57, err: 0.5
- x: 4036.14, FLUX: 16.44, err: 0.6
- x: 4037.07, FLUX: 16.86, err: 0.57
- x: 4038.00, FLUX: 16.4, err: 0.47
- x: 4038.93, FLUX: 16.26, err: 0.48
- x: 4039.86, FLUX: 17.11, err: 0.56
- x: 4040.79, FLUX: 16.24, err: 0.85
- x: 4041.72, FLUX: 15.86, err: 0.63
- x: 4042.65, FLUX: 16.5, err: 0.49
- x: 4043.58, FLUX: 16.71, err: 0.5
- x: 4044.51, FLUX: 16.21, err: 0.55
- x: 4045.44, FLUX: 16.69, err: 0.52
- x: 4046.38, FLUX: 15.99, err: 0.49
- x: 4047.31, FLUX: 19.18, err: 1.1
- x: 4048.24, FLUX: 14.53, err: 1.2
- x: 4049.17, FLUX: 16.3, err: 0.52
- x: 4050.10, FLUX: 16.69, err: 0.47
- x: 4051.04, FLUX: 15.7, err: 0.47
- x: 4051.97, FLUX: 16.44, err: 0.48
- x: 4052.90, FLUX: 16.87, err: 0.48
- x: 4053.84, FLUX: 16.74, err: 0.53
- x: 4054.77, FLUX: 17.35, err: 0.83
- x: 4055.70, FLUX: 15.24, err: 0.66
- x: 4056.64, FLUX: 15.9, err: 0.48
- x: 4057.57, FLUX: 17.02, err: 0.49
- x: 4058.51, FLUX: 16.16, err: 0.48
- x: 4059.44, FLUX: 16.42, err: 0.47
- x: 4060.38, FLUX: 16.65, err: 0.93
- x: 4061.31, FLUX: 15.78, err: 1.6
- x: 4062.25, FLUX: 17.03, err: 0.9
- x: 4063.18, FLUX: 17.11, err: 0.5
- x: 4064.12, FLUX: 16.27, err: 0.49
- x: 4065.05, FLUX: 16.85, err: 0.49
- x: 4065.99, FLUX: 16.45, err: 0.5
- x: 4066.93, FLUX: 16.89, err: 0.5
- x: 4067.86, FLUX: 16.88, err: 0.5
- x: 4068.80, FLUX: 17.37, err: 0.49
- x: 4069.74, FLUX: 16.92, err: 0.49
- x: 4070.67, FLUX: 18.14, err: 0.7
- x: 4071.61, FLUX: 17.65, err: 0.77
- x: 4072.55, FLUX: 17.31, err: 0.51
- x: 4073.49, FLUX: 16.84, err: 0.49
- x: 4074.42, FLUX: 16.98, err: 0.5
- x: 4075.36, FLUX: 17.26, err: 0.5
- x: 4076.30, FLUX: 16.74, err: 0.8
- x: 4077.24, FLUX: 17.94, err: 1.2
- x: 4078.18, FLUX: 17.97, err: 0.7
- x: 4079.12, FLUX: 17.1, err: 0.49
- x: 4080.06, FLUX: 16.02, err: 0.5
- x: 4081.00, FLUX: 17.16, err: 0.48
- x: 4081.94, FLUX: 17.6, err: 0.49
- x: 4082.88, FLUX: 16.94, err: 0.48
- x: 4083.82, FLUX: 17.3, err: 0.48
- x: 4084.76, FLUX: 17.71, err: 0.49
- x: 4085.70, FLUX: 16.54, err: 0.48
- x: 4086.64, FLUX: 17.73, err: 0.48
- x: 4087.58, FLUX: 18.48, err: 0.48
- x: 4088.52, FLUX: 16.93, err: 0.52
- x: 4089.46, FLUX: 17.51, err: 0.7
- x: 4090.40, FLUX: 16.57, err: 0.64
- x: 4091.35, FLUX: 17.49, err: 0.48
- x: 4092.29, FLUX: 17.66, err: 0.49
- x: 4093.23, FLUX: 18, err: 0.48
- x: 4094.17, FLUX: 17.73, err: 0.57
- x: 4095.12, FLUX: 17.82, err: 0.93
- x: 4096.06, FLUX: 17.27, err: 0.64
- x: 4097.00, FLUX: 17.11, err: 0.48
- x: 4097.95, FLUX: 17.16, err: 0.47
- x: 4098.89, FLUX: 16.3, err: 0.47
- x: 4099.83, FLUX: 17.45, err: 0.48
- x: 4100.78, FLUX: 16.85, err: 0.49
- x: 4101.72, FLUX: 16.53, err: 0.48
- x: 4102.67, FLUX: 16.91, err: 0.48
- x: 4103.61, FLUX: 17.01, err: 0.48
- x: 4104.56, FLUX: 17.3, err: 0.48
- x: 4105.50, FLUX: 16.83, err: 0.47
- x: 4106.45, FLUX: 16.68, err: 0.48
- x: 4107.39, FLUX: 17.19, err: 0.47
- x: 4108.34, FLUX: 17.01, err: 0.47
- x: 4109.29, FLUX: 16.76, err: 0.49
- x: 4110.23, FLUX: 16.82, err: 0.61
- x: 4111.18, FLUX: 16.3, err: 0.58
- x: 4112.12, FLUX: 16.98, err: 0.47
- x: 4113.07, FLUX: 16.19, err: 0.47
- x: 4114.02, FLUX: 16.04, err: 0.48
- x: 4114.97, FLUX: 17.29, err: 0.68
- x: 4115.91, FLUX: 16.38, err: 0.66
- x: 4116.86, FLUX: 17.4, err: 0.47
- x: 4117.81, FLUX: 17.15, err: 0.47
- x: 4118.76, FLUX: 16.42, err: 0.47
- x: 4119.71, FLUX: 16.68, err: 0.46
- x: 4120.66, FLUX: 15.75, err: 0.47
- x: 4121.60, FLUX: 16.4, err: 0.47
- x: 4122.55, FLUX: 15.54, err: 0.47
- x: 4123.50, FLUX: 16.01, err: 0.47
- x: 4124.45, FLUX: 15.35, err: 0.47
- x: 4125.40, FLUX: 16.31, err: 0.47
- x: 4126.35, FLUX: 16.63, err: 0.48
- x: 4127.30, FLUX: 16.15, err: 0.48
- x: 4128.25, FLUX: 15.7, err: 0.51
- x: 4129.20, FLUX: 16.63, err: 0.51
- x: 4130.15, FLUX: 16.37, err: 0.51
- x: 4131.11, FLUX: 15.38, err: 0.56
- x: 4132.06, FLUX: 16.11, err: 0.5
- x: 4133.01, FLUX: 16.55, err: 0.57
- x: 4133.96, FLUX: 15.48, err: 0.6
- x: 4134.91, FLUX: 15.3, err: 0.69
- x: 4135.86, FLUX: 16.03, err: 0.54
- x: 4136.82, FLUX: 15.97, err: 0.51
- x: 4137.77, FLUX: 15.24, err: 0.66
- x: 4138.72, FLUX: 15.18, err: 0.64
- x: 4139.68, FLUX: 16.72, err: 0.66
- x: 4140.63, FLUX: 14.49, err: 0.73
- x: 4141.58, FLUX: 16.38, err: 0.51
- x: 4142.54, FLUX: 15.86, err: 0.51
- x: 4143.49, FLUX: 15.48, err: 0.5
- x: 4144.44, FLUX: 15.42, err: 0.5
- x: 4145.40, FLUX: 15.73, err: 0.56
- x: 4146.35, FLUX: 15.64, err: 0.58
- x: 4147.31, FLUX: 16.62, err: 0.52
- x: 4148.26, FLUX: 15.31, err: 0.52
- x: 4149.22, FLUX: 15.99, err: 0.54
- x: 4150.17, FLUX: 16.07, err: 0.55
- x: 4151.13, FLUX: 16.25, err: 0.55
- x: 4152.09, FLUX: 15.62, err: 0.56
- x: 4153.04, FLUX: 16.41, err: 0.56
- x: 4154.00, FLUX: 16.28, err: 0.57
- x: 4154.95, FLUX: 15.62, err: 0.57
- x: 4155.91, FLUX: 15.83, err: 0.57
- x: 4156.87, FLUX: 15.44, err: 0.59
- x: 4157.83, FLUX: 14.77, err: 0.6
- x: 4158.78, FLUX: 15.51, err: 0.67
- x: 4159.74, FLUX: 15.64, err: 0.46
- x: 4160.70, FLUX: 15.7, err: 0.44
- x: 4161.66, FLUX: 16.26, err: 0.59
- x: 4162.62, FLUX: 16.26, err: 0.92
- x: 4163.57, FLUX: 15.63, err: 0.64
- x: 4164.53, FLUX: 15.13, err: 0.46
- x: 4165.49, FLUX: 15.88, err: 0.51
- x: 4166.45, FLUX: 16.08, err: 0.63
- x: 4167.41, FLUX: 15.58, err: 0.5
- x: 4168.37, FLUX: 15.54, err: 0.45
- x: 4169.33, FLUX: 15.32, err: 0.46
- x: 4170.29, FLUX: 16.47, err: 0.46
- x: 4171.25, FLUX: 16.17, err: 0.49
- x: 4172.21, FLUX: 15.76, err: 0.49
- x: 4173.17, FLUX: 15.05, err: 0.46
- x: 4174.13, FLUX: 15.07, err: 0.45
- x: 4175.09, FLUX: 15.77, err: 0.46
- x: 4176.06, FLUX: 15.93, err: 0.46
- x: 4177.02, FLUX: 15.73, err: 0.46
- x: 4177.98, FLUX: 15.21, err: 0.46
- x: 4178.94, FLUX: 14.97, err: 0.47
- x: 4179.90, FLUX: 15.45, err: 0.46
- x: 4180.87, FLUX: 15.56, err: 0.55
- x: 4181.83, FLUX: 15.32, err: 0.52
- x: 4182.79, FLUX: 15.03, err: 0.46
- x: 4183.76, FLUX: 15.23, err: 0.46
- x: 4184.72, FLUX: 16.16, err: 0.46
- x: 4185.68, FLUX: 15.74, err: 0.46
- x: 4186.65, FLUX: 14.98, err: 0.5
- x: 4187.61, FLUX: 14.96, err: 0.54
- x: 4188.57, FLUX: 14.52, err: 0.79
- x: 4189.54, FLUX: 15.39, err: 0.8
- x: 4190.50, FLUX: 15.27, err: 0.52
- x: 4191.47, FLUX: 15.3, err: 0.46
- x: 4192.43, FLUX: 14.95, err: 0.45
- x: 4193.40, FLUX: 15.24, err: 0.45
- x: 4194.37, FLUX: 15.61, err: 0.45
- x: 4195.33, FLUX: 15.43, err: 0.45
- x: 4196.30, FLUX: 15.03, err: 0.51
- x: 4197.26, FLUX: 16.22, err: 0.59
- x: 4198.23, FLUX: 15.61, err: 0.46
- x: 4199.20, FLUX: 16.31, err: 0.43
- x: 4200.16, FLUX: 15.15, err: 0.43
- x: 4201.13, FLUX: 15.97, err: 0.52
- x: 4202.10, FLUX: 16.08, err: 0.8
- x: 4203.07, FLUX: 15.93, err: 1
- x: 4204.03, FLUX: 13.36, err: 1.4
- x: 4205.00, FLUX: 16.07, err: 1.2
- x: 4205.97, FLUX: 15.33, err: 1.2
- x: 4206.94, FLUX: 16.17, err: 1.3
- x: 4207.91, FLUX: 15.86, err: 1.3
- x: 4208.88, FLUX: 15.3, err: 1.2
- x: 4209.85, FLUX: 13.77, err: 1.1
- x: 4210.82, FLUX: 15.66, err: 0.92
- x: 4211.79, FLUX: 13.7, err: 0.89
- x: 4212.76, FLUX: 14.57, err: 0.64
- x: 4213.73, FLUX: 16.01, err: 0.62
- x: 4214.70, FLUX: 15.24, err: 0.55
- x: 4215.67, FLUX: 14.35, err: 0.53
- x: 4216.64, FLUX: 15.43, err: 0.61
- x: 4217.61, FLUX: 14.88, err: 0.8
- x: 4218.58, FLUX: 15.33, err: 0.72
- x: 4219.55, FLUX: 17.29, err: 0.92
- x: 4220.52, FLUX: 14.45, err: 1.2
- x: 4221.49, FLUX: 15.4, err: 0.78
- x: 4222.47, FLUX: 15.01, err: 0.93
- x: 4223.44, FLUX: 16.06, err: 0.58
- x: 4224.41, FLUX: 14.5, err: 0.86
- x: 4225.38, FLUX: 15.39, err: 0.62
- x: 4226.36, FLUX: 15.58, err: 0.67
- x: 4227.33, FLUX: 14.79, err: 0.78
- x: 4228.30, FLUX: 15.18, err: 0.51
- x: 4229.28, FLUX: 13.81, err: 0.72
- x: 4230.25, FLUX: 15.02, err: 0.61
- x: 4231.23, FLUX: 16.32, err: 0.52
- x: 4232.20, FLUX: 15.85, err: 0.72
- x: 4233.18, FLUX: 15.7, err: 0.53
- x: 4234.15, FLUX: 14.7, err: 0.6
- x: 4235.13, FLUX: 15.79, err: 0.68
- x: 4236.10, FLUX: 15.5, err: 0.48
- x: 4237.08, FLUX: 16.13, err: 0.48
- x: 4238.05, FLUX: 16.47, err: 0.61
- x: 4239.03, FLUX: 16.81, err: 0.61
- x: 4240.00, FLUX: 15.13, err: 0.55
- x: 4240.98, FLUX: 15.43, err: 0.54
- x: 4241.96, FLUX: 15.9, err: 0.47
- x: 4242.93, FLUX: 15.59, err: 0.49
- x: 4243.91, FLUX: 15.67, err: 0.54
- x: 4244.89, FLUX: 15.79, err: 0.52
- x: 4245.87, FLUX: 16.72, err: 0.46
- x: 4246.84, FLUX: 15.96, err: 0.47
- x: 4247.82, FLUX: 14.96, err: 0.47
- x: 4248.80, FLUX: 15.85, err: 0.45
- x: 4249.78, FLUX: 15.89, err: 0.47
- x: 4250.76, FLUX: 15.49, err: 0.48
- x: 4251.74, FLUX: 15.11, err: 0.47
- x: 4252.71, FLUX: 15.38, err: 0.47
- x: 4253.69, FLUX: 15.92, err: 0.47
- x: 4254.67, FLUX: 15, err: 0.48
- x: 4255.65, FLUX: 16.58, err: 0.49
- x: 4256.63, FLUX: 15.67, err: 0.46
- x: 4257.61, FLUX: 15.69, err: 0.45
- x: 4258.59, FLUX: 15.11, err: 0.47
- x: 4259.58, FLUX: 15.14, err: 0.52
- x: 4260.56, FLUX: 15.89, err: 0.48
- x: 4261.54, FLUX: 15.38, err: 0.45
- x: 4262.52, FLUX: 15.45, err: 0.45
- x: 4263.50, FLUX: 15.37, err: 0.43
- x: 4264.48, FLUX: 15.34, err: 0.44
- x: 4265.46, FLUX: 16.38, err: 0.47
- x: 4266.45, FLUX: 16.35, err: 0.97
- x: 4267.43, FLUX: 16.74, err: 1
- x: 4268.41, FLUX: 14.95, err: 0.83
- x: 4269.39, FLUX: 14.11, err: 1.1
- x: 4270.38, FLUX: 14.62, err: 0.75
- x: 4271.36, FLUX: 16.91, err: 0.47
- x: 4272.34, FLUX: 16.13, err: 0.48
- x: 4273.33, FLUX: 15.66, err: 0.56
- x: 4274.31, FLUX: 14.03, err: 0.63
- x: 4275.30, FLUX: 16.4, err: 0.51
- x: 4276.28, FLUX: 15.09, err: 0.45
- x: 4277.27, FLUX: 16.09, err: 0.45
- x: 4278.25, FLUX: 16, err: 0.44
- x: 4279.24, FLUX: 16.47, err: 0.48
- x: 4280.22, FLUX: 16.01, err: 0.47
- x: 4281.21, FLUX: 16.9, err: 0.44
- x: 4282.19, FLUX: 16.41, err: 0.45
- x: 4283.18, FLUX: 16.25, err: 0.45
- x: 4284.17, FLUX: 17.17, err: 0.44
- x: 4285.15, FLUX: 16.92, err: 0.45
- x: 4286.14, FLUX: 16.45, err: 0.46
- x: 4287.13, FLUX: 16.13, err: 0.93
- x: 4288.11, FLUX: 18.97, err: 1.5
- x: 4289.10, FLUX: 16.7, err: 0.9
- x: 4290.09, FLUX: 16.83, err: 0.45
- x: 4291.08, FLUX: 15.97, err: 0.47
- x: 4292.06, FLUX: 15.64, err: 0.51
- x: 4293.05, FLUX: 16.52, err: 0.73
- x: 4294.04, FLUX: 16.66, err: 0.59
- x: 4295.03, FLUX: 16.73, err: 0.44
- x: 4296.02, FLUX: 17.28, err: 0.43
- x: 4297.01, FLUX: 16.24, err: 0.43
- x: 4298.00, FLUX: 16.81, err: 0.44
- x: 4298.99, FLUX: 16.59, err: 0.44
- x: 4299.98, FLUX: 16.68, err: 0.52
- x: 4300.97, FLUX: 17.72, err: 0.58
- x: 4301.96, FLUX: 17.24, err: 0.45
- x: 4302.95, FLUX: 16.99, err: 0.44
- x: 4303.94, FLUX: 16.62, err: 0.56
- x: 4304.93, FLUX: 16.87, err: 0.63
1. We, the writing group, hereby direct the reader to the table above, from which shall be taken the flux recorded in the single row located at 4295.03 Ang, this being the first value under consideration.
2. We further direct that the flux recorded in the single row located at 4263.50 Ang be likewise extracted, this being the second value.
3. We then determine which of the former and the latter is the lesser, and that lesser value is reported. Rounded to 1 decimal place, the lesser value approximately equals 15.4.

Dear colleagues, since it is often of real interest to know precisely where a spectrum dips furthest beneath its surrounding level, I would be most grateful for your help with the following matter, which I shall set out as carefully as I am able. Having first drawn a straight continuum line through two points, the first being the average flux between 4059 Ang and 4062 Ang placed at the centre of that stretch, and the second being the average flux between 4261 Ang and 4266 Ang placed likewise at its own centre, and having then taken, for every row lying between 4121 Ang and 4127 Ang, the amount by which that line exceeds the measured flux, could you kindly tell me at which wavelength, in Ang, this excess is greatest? 4124.45 Ang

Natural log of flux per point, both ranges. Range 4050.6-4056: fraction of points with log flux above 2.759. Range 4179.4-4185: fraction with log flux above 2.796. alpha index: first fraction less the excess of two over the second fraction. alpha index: -1.3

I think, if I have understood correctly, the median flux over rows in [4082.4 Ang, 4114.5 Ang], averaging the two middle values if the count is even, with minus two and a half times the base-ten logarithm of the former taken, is -3.08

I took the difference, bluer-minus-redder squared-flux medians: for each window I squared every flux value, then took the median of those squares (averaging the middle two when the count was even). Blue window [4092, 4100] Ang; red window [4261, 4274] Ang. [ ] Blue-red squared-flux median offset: 66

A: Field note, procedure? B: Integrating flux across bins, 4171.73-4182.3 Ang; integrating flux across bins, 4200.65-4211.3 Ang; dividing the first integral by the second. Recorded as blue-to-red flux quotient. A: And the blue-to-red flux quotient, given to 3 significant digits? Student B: 0.995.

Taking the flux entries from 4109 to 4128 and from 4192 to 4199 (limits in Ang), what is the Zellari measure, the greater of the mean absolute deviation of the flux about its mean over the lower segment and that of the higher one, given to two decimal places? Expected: 0.43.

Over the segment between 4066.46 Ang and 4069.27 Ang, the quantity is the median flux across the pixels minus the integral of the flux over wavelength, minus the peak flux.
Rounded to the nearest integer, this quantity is -48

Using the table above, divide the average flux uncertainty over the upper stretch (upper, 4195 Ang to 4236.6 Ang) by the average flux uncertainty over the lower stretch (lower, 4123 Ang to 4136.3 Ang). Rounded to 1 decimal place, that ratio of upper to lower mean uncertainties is 1.5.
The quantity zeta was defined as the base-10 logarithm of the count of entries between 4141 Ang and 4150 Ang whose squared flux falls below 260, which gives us 0.8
